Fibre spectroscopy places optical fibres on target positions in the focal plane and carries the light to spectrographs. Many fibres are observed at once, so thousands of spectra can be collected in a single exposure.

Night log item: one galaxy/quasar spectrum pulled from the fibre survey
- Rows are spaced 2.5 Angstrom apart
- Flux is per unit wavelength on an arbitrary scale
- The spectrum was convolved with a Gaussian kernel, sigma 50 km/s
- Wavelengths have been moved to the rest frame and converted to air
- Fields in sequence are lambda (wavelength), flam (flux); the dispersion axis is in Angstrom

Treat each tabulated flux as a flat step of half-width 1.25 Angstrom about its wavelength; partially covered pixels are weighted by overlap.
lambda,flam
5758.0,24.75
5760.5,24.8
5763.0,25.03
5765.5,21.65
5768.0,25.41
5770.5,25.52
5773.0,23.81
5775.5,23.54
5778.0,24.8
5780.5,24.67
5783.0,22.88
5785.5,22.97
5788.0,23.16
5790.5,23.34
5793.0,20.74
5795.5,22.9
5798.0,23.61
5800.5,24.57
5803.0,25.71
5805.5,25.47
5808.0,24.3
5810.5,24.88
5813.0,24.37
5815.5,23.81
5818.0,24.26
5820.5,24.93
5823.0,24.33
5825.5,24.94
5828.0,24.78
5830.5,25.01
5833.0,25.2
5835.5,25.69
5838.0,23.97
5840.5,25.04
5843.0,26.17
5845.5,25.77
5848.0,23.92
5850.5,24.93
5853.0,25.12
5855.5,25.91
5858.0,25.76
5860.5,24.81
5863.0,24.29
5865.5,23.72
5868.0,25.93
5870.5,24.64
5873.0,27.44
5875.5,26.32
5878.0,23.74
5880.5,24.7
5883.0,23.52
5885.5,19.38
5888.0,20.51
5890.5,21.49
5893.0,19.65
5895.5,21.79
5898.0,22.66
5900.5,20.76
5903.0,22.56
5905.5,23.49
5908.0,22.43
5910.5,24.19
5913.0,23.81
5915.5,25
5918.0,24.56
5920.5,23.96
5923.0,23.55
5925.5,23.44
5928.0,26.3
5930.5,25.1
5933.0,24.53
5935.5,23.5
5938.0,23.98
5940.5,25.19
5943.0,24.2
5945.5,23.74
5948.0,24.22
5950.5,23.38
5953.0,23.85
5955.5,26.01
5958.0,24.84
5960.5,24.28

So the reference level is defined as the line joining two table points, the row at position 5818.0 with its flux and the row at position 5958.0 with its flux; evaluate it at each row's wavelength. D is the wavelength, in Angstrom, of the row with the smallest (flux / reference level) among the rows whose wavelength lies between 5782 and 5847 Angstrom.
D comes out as 5793.0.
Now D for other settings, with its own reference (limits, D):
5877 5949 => 5885.5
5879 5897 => 5885.5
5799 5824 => 5815.5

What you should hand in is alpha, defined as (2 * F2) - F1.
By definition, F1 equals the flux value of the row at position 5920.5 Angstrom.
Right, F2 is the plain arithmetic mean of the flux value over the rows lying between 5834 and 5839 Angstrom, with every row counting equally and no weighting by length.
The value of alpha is 25.7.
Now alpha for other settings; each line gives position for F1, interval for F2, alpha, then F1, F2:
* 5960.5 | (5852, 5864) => 26.1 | 24.28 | 25.2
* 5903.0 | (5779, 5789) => 24.3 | 22.56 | 23.4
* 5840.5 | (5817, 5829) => 24.3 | 25.04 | 24.6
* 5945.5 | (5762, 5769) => 24.3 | 23.74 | 24.0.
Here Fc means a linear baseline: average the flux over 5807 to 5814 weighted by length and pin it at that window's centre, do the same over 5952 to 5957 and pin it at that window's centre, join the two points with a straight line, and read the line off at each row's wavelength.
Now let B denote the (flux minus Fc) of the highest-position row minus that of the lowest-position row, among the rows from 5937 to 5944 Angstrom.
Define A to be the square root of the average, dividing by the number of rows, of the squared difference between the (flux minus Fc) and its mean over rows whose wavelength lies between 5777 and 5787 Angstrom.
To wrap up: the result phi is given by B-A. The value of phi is -0.7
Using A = 0.9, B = 0.2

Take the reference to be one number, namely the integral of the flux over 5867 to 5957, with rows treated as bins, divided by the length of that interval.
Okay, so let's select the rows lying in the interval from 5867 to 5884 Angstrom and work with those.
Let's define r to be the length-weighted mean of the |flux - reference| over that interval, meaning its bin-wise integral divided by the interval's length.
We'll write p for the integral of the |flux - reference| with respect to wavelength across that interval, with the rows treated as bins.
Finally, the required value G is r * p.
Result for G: 40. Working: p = 26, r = 1.5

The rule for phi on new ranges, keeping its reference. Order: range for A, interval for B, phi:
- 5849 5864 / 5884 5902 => 0.8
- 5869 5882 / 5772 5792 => -1.9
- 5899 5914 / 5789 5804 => 1.2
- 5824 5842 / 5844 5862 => -1.5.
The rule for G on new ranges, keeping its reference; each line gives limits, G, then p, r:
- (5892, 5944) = 63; 57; 1.1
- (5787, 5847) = 79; 69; 1.1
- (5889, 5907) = 68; 35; 1.9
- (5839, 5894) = 171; 97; 1.8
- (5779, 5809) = 33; 31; 1.0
